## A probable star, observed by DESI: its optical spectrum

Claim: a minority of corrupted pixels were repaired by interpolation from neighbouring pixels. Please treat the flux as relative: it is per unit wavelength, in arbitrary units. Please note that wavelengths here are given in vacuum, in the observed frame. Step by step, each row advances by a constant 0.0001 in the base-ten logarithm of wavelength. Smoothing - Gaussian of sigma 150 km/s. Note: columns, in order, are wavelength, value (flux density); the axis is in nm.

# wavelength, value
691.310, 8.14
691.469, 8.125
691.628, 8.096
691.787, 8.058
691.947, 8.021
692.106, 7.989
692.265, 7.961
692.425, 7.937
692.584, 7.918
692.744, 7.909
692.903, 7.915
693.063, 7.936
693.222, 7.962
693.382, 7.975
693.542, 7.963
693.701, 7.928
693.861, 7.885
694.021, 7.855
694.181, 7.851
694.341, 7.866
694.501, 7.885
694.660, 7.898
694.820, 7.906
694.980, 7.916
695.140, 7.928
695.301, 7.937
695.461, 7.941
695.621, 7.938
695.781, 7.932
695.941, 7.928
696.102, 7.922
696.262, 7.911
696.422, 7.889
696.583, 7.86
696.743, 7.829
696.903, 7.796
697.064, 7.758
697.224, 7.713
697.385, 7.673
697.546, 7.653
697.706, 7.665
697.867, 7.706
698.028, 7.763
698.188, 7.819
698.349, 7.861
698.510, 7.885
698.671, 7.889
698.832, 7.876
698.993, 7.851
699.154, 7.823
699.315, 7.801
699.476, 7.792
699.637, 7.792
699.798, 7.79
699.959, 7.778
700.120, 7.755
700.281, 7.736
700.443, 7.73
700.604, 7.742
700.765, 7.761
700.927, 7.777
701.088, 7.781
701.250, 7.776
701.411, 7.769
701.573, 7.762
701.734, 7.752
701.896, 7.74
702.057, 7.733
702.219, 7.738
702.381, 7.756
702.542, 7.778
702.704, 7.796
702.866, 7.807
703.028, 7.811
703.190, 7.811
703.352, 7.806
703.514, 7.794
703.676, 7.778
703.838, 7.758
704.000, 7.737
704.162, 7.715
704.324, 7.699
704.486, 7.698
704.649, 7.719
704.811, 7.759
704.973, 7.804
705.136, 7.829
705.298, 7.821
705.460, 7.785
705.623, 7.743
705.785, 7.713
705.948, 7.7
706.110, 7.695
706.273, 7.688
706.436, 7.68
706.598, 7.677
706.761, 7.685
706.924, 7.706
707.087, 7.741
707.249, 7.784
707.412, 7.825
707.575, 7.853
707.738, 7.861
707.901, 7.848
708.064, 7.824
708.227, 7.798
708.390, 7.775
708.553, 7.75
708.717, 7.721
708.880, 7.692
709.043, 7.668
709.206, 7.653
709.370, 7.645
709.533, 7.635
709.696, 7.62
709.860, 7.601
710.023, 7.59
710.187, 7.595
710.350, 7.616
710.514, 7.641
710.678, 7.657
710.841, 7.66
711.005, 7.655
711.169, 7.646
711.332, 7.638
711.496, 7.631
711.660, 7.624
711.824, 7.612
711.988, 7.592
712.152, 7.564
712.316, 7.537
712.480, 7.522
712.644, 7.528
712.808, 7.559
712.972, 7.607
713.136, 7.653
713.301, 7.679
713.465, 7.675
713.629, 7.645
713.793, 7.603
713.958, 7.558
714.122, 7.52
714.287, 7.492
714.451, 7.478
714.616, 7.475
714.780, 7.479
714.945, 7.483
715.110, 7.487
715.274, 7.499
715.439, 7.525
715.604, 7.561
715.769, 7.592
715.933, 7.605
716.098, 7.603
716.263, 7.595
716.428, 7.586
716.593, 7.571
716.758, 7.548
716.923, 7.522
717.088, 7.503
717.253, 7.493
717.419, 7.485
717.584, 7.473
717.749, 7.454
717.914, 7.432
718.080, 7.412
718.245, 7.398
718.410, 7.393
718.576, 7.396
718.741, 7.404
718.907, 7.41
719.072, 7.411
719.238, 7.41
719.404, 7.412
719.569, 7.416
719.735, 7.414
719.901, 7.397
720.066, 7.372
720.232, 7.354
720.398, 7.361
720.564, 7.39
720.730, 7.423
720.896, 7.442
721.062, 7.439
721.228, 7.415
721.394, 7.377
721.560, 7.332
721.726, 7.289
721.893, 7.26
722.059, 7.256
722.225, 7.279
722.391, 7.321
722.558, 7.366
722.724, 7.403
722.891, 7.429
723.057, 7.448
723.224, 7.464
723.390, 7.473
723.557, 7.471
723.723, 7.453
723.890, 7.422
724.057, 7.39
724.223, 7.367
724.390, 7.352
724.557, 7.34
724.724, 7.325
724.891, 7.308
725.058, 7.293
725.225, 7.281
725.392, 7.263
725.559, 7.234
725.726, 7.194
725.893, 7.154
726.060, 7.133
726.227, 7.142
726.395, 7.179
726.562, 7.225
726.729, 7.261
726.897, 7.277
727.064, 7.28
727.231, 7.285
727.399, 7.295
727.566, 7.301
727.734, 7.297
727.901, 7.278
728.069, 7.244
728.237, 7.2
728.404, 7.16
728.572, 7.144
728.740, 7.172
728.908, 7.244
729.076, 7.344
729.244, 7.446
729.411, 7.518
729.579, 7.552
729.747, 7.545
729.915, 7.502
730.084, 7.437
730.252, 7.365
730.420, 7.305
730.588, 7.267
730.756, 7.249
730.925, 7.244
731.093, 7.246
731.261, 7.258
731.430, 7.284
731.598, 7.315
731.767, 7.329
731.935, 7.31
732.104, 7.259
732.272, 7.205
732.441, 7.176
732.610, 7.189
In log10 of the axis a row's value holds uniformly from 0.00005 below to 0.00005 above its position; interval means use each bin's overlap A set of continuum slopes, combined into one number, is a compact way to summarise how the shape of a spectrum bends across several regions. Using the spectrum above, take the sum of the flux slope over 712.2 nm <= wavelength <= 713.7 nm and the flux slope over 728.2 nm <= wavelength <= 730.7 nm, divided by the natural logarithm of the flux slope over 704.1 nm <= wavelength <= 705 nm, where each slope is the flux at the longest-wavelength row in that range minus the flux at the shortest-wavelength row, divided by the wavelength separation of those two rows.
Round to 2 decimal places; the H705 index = -0.05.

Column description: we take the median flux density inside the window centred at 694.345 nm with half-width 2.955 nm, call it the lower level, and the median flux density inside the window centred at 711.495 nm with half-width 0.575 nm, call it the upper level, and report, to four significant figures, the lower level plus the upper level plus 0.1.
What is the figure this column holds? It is 15.65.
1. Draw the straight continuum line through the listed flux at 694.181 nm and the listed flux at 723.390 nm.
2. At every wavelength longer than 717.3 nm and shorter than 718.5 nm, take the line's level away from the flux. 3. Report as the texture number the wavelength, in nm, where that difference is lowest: 718.410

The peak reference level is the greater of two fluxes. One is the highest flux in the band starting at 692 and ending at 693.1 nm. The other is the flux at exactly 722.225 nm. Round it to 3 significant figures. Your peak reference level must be 7.99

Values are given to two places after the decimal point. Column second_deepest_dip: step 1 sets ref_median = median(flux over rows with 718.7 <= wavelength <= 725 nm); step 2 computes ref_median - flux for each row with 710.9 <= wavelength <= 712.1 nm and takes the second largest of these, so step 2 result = -0.21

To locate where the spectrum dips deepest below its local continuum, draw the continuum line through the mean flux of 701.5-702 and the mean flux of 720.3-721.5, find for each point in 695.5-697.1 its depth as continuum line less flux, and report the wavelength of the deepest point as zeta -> 697.064 nm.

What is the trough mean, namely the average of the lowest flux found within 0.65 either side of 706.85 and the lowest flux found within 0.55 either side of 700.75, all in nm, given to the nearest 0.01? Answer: 7.70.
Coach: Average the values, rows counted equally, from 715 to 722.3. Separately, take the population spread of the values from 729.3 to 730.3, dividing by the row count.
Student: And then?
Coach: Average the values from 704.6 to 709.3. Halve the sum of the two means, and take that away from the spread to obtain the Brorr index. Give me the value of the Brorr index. -7.53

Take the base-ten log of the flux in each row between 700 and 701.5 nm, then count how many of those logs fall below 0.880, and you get 0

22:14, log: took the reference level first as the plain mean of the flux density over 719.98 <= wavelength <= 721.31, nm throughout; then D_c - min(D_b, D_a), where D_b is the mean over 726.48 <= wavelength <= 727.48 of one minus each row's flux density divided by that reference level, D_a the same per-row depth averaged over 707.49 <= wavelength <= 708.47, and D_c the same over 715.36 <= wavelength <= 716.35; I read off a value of 0.033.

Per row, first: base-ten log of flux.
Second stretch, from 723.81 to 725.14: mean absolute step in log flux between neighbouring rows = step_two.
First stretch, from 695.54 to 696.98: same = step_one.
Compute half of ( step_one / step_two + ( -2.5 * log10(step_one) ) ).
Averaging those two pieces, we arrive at 4.2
